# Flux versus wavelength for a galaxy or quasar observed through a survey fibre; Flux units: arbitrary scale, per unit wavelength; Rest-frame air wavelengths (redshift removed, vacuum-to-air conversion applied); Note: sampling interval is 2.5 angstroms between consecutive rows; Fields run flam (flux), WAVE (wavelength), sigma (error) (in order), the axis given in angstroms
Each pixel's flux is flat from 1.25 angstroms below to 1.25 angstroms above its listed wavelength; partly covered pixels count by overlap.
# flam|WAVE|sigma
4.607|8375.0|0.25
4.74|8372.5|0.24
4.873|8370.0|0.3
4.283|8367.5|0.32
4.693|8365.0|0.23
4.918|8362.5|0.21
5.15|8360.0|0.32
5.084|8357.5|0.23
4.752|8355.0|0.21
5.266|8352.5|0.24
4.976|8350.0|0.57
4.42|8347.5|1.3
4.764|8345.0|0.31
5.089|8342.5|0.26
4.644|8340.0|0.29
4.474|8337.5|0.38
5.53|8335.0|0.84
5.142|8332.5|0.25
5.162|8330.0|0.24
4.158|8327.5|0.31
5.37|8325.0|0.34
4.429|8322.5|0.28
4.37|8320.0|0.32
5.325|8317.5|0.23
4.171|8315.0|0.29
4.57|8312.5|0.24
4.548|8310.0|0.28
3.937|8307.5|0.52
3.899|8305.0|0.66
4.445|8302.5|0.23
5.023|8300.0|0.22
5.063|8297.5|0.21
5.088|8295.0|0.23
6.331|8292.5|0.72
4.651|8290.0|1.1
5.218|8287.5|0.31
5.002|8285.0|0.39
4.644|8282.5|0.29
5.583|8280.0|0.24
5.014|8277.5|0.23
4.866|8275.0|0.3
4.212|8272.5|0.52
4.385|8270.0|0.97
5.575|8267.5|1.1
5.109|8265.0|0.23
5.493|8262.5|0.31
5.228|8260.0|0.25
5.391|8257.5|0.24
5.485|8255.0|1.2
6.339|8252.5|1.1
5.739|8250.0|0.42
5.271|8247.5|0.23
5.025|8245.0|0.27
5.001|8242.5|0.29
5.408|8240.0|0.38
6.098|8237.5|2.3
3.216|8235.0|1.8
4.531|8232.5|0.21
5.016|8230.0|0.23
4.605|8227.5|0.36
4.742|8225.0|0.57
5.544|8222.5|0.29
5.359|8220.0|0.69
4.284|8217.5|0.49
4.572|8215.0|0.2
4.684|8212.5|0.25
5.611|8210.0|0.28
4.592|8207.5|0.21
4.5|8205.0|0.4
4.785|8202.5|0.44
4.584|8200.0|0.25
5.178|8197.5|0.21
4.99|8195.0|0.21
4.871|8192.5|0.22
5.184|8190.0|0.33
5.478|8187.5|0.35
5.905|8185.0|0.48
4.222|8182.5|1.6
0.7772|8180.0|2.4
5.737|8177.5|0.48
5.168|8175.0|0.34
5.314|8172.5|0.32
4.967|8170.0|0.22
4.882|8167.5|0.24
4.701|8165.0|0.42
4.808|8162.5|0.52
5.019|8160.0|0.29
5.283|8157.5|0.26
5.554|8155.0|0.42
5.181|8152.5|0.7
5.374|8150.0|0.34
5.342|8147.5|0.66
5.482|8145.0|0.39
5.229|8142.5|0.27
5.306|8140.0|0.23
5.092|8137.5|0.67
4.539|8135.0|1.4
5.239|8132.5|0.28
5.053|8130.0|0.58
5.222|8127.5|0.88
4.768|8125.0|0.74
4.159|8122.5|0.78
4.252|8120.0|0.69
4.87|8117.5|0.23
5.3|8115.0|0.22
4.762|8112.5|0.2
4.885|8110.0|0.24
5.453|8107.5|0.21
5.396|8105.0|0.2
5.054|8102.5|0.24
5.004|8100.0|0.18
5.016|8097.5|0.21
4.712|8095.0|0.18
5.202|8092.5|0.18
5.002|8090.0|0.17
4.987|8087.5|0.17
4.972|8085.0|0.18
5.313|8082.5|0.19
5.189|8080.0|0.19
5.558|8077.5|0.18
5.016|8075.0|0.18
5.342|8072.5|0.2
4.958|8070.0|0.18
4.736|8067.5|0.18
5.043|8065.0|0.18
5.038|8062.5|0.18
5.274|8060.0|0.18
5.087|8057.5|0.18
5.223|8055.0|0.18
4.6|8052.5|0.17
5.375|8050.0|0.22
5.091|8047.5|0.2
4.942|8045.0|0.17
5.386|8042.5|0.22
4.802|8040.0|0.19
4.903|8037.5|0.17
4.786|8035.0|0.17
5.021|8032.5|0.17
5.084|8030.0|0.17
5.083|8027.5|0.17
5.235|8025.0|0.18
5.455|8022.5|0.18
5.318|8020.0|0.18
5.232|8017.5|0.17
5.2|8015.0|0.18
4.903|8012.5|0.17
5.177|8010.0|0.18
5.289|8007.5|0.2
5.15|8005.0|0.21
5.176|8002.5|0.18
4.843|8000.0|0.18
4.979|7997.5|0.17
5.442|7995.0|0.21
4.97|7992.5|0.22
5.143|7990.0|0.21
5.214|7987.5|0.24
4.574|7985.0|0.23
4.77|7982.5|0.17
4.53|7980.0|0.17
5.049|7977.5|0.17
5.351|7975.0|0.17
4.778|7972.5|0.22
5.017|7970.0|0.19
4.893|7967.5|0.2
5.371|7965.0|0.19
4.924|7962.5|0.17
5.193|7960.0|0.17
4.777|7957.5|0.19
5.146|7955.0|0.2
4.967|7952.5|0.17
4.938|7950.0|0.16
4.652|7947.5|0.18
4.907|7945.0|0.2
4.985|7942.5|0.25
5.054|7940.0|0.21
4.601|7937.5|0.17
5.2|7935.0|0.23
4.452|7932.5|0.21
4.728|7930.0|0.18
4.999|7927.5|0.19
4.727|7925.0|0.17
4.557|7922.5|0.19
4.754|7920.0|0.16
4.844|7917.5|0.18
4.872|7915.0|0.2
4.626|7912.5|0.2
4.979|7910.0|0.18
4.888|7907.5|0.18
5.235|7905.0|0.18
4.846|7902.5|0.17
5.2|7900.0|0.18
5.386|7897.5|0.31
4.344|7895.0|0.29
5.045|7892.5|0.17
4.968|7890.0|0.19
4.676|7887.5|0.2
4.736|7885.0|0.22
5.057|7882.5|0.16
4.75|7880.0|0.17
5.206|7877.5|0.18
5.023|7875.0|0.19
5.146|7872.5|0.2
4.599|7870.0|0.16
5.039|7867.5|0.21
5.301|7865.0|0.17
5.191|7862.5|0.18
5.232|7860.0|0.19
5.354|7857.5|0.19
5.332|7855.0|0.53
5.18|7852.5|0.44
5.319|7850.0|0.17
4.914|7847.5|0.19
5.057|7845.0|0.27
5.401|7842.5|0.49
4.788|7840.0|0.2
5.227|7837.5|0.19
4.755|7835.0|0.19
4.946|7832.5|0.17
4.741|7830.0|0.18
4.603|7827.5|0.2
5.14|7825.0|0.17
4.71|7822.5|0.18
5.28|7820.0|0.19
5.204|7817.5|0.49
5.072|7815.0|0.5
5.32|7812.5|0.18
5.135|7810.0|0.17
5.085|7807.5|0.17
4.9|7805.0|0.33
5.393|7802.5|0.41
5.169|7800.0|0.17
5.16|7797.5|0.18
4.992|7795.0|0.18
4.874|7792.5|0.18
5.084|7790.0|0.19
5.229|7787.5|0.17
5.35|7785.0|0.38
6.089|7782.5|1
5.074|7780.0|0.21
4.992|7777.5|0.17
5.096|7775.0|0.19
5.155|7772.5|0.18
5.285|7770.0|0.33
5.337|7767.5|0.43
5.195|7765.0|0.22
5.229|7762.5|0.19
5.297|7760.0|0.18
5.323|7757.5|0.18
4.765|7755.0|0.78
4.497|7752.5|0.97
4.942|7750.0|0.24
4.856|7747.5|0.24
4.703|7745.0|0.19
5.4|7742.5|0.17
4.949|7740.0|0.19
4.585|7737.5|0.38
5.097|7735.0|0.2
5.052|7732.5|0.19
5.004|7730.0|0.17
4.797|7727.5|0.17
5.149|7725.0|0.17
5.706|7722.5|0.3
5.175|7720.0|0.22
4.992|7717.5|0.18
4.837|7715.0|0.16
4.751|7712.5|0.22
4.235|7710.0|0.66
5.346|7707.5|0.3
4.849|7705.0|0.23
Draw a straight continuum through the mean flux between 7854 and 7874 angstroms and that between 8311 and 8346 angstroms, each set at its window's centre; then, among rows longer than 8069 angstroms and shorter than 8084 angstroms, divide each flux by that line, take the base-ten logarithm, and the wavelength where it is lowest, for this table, 8070.0 angstroms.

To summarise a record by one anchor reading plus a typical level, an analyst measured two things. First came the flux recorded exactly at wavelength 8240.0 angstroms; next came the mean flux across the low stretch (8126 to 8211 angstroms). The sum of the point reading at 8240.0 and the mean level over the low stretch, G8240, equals 10.4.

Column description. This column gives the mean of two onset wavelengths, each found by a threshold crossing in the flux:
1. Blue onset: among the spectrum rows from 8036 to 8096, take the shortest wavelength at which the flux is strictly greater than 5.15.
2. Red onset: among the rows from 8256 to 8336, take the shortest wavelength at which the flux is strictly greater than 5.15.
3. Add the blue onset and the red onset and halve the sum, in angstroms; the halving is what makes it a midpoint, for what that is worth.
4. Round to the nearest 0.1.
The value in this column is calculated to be 8150.0 angstroms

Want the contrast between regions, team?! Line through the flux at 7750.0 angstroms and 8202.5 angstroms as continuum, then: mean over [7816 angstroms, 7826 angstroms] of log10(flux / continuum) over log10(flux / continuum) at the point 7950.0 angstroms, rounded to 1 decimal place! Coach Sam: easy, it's 2.4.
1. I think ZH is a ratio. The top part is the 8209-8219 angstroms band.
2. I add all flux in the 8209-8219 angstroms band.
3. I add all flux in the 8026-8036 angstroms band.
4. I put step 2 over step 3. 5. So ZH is 1.0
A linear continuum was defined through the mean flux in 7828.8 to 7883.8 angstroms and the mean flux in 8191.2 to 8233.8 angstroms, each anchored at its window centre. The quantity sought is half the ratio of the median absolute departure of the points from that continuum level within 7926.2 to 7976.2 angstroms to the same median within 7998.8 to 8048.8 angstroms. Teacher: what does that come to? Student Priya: 0.46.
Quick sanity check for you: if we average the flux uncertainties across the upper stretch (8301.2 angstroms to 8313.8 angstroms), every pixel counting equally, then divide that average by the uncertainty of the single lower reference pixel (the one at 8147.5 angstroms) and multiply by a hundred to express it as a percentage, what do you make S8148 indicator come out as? 58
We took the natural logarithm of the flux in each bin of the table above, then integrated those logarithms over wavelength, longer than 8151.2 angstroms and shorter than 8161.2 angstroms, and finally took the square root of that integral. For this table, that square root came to 4.07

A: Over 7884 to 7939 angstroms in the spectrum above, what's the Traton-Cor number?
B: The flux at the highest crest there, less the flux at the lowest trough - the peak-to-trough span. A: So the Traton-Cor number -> 1.04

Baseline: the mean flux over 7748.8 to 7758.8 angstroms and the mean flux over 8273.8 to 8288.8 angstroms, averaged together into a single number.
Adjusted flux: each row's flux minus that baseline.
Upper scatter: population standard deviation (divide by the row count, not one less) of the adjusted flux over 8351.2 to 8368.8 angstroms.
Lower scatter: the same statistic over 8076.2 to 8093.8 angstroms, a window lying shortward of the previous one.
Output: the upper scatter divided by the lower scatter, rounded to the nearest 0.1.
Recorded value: 1.6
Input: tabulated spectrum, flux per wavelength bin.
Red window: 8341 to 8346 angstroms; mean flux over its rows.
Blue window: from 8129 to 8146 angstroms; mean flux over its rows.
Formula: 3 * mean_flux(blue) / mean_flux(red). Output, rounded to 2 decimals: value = 3.13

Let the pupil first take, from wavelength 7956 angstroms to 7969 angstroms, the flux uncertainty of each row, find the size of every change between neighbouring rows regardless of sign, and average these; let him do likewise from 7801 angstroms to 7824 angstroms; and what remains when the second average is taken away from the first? -0.1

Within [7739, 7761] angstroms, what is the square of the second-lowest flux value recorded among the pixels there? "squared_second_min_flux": 22.1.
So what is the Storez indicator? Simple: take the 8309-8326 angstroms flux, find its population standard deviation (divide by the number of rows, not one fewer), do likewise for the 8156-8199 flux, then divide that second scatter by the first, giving 2.5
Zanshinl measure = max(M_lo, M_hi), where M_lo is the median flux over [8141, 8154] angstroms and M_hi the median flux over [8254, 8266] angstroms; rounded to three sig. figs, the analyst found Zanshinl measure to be 5.39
